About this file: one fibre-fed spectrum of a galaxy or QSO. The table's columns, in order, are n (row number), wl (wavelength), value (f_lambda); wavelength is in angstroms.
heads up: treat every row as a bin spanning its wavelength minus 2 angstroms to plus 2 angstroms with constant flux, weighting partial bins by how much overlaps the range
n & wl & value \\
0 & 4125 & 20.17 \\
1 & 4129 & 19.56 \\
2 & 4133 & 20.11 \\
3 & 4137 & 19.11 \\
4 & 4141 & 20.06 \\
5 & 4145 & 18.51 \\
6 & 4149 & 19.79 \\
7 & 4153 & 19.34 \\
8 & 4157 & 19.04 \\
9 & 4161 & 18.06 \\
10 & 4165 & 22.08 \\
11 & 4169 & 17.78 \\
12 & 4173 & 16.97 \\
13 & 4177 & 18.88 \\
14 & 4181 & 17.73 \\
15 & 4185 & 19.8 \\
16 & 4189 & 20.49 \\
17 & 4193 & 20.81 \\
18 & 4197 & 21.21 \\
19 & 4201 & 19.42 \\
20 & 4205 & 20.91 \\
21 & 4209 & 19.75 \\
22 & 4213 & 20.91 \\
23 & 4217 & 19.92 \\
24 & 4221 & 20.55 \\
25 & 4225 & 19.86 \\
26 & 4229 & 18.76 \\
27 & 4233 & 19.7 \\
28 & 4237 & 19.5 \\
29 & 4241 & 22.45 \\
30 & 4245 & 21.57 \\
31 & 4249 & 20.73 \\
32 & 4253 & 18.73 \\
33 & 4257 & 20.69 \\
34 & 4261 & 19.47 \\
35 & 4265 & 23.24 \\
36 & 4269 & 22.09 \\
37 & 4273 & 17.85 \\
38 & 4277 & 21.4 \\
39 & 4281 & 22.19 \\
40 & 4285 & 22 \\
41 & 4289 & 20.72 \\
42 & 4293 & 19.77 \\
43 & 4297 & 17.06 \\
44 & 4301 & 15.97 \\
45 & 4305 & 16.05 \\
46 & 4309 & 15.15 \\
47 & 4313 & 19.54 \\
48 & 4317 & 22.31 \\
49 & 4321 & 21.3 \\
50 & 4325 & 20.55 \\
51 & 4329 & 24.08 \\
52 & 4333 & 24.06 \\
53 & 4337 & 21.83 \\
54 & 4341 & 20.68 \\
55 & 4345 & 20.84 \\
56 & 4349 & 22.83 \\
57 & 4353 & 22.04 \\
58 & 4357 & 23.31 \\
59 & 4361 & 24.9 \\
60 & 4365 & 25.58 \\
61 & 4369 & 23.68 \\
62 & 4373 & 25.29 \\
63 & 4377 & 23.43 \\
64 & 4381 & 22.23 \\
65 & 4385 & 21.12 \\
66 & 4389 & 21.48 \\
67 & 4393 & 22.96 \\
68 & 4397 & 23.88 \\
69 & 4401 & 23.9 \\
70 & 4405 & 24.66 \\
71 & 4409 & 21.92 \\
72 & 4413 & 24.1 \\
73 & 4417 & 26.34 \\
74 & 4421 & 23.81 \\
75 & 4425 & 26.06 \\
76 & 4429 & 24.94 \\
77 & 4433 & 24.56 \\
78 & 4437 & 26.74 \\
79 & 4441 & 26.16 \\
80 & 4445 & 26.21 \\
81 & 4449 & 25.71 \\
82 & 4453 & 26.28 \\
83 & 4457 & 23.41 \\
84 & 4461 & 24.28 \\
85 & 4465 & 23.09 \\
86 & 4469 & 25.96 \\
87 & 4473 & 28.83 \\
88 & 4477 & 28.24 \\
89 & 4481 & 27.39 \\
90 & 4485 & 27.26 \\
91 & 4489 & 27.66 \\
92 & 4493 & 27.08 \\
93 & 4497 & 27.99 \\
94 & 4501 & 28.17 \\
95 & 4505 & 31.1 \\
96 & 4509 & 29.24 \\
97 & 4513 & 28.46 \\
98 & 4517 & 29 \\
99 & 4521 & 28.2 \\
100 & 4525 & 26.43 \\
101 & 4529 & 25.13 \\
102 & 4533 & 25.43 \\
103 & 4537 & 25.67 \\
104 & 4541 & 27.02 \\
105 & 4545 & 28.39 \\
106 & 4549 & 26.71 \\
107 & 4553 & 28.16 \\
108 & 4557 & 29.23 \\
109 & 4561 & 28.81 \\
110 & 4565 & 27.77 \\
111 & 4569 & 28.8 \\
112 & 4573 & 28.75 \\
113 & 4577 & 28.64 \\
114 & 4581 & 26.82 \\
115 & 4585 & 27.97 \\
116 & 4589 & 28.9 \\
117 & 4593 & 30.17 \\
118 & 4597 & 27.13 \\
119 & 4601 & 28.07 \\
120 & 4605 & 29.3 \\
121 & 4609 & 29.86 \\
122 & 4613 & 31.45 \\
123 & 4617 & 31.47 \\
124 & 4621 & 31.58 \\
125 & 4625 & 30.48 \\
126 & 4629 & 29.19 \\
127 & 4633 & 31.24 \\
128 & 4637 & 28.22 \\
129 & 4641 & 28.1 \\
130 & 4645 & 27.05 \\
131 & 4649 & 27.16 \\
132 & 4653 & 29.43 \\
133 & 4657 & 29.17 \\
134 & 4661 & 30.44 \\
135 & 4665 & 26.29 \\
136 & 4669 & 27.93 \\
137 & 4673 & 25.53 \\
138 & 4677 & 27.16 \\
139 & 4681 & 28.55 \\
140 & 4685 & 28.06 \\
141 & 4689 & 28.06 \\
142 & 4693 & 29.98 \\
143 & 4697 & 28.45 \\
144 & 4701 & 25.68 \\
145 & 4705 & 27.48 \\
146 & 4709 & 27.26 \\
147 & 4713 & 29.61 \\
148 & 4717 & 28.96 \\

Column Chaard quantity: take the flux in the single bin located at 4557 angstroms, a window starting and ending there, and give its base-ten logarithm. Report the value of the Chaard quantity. 1.47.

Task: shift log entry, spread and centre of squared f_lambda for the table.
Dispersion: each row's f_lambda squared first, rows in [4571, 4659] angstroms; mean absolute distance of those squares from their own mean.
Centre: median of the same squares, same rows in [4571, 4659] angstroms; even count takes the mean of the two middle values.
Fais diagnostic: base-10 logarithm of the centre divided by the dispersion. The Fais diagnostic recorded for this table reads 1.1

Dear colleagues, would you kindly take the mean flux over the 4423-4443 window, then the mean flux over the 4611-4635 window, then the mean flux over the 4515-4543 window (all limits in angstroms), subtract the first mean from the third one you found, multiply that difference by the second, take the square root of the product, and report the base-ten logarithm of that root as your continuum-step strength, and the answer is 0.75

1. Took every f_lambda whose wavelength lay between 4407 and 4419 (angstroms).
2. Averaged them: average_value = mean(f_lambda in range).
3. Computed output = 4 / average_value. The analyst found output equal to 0.166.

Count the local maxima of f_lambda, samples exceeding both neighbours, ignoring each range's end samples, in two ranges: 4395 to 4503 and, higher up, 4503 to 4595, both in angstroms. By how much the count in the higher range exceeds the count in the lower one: -5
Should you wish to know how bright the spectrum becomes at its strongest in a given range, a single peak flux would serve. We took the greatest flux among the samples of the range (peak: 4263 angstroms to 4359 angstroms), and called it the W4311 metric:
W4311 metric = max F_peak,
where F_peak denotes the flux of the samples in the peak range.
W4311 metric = 24.08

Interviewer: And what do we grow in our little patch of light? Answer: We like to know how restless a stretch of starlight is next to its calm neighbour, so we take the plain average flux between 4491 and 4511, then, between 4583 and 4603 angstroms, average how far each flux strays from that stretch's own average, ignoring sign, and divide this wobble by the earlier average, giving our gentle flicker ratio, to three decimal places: 0.030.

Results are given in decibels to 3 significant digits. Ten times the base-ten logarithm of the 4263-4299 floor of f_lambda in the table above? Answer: 12.3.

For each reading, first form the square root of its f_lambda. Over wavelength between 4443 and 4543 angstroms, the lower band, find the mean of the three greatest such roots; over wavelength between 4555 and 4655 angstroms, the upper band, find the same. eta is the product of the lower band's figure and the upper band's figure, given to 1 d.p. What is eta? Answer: 30.6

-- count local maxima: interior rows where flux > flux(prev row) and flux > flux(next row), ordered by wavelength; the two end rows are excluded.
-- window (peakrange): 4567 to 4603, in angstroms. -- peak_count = 1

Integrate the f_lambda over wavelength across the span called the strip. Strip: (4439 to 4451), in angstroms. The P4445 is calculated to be 312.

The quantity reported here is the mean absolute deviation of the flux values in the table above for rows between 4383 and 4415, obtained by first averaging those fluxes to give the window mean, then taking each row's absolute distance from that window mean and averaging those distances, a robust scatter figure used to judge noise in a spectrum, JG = 1.13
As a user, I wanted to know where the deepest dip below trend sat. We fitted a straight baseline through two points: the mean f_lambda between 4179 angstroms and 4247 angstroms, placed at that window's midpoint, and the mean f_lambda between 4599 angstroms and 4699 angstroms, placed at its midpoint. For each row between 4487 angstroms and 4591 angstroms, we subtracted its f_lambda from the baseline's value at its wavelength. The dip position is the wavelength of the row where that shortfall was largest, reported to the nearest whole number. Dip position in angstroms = 4529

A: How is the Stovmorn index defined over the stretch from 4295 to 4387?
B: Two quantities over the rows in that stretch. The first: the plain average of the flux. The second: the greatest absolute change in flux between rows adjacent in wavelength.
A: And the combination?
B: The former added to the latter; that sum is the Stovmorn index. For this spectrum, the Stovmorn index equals 26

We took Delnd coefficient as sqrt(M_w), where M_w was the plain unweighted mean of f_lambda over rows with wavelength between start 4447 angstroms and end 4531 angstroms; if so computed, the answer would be 5.2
